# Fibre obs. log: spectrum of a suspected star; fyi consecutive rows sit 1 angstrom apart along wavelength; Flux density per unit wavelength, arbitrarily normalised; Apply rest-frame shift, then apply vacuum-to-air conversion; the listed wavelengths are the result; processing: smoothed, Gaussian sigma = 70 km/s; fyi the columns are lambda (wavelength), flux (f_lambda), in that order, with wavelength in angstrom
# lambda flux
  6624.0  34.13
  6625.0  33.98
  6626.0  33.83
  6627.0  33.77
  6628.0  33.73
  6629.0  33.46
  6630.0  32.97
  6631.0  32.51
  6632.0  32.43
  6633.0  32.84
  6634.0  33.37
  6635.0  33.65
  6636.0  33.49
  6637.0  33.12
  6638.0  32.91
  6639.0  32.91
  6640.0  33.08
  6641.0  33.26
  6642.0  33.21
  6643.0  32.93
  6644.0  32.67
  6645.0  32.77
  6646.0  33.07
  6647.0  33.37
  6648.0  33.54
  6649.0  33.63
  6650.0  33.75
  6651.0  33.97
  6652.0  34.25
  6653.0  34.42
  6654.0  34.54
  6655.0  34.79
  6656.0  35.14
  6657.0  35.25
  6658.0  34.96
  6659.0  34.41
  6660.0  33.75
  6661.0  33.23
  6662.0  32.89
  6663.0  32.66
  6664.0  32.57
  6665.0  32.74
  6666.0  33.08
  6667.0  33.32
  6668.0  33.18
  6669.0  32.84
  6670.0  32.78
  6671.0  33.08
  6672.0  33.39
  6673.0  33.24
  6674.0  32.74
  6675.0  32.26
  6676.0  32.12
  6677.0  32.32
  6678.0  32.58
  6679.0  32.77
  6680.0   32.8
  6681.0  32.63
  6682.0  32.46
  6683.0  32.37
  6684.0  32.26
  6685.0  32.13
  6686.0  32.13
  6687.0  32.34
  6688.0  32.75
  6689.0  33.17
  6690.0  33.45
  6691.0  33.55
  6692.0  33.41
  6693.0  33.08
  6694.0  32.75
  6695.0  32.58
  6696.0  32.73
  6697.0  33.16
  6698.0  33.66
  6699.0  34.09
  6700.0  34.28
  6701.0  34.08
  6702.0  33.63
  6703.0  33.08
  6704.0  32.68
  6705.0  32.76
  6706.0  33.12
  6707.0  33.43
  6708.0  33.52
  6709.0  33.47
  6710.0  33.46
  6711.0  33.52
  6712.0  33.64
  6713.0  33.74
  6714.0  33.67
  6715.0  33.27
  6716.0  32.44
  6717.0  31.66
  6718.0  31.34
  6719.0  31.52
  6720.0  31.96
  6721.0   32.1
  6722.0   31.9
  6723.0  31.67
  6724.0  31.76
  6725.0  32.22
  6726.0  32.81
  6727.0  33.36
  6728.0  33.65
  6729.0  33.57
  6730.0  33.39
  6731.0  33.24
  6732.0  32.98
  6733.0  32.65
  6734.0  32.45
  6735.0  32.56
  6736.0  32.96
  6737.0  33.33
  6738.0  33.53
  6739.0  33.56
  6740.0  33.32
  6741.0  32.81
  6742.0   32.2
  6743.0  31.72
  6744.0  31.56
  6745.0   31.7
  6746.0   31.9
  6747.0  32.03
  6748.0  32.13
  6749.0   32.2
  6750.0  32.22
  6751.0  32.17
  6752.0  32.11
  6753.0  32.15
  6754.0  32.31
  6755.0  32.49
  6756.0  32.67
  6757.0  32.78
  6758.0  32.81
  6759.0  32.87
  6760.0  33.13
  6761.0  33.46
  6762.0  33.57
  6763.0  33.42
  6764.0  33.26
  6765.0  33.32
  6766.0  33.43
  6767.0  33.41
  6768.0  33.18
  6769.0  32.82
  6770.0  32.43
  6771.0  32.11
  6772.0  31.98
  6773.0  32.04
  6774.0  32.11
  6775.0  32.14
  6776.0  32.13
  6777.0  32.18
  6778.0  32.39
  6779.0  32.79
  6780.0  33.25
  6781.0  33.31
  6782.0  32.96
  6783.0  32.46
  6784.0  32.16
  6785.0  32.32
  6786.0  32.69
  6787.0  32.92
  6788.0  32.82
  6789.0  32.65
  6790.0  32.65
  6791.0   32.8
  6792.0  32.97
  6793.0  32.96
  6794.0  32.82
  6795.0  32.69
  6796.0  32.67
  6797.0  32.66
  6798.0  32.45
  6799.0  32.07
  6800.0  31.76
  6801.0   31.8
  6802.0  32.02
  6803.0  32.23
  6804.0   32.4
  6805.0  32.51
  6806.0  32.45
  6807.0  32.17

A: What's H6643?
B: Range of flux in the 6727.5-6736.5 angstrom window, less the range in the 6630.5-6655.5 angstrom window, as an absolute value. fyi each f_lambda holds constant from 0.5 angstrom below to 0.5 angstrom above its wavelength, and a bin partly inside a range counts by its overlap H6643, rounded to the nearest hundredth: 1.16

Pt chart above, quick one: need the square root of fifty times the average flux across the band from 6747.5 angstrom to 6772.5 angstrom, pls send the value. 40.5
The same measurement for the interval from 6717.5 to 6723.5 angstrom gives 39.8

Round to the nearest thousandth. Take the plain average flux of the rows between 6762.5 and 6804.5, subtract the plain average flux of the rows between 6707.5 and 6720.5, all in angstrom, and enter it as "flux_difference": -0.252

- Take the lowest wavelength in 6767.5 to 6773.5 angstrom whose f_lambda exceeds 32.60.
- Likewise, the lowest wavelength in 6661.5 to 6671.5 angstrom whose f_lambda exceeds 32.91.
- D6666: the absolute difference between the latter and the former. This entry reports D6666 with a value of 102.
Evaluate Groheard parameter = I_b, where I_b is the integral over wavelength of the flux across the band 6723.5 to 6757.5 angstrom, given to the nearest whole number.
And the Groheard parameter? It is 1108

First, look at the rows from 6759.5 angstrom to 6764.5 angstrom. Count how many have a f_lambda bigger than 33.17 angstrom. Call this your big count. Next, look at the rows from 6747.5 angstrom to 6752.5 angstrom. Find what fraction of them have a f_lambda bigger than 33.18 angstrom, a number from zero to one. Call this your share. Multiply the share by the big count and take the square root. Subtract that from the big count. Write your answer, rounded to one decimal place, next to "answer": 4.0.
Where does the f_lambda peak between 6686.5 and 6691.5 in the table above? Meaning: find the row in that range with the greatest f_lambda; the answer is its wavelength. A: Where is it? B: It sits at 6691.0 angstrom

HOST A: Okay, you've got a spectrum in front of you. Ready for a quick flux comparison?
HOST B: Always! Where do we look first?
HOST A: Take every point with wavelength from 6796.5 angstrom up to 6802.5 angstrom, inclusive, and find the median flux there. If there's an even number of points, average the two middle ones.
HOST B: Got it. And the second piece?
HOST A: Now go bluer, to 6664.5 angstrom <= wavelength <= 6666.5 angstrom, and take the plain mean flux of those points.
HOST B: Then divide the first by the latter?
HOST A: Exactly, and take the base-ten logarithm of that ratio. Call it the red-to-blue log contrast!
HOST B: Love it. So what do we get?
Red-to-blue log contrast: -0.012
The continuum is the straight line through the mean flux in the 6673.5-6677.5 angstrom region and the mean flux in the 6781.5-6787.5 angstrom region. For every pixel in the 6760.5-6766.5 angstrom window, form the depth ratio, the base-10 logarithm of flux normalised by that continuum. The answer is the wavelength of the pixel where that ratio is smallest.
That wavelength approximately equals 6764.0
